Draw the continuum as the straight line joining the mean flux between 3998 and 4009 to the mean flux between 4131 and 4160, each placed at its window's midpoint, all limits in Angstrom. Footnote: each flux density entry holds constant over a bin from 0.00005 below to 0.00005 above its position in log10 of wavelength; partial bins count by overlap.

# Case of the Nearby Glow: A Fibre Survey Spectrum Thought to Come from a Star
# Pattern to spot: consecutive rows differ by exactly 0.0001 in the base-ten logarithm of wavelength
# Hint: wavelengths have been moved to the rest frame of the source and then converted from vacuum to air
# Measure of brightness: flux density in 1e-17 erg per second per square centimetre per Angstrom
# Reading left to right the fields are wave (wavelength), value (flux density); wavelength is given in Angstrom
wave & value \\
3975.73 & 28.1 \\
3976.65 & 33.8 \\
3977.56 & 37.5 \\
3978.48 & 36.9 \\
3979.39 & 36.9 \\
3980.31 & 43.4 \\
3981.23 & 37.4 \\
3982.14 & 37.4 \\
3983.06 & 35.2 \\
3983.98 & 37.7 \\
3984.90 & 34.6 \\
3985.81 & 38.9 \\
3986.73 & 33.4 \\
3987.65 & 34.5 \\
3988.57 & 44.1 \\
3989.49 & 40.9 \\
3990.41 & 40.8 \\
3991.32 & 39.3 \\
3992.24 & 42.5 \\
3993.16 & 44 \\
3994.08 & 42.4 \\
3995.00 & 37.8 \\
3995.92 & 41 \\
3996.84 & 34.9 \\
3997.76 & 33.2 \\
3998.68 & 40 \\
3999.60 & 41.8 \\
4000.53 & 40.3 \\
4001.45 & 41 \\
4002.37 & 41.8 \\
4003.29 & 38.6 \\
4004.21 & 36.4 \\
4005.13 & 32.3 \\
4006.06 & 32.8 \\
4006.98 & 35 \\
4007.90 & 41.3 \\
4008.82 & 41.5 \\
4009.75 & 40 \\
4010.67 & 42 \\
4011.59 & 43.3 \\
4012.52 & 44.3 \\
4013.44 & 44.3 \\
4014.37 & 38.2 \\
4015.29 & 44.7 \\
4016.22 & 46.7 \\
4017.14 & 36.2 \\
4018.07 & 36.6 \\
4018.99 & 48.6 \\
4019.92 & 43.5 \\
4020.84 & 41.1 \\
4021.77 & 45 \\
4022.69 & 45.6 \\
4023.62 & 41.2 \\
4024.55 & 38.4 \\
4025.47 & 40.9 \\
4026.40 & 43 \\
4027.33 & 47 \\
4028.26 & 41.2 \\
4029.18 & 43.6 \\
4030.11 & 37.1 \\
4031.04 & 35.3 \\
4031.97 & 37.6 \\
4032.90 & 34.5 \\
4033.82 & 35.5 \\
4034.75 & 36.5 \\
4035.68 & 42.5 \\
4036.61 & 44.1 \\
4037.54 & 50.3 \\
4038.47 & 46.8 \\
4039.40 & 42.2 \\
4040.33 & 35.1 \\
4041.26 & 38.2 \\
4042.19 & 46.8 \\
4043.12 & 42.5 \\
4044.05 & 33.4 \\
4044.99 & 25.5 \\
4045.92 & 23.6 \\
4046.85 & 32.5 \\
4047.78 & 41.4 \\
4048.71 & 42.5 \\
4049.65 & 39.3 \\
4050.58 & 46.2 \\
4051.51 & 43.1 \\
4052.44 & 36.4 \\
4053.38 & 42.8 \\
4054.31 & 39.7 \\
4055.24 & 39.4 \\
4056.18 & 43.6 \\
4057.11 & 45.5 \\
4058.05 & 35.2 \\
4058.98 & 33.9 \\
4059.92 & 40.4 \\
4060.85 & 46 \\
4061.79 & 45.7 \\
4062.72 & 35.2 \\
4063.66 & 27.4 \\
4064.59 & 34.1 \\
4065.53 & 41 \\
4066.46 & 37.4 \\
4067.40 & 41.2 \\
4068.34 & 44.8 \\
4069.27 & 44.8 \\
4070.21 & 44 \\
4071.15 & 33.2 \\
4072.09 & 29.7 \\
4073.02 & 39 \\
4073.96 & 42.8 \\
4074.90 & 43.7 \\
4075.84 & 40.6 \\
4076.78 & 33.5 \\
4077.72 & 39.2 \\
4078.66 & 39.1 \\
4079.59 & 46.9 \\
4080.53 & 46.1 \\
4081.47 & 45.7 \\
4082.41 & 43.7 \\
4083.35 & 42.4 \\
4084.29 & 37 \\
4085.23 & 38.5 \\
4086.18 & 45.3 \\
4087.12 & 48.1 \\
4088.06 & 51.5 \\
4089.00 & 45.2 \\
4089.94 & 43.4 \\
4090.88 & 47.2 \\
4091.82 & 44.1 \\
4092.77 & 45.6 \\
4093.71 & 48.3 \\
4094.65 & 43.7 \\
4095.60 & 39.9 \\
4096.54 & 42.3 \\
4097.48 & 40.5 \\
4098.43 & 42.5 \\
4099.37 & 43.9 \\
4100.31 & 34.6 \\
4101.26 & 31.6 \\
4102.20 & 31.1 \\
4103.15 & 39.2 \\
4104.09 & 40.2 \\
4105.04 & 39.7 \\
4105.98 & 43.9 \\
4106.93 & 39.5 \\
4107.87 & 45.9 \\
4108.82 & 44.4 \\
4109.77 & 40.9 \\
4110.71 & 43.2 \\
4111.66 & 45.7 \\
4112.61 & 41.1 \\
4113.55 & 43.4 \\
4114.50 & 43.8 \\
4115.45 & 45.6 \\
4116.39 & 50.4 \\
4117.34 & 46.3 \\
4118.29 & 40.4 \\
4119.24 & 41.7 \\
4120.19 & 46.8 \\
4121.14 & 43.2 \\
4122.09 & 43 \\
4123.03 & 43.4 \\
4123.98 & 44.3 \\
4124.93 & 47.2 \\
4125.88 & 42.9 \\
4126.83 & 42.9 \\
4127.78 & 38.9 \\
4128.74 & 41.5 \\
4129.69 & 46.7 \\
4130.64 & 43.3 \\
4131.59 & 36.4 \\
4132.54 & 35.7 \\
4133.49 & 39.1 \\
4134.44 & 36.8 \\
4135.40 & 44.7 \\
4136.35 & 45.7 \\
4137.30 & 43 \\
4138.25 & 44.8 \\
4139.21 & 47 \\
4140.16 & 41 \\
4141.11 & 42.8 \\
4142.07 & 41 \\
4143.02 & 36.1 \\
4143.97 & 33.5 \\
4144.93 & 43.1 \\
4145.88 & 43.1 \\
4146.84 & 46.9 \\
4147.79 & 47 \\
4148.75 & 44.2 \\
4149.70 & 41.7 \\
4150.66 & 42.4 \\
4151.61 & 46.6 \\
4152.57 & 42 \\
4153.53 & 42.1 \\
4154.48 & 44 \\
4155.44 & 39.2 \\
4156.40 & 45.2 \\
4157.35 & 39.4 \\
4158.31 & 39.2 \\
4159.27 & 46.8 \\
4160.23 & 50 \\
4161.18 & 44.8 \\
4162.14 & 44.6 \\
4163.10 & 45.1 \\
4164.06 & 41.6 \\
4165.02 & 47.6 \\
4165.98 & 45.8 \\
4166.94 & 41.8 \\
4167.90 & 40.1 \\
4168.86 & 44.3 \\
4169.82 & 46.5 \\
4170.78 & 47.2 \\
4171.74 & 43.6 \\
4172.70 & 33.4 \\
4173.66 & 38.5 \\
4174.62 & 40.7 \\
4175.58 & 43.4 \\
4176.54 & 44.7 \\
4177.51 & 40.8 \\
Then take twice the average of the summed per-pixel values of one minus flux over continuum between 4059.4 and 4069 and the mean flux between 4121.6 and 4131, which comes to 43.6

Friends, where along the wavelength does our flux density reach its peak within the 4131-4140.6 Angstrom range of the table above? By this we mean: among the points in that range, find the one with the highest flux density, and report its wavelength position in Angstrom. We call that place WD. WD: 4139.21 Angstrom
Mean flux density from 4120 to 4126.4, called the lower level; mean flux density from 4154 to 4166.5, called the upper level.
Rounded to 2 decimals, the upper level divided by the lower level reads 0.99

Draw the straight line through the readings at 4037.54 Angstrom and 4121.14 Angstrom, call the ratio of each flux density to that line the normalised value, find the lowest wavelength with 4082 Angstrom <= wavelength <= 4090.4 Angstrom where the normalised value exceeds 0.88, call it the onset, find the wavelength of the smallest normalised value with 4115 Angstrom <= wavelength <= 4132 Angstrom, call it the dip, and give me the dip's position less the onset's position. 49.2 Angstrom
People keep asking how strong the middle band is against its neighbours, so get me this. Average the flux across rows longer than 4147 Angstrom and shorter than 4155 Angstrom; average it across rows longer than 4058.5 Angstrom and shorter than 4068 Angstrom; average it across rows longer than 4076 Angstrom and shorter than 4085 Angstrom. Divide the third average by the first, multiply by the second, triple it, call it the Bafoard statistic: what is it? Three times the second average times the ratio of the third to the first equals 109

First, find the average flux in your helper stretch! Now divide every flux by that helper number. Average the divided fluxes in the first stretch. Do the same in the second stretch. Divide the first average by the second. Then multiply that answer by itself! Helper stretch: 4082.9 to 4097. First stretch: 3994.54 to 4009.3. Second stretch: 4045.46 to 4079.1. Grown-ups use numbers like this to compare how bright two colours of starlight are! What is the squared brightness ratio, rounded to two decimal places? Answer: 0.95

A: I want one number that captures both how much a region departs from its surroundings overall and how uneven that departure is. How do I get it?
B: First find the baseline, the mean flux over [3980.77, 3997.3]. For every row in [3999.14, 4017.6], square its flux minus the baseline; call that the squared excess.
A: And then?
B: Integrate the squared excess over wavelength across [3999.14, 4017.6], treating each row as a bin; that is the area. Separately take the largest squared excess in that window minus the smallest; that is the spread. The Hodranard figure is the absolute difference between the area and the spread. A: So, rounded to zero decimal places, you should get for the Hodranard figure 249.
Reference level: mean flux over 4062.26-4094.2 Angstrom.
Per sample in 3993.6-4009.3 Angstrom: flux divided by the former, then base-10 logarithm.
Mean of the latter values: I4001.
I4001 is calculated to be -0.036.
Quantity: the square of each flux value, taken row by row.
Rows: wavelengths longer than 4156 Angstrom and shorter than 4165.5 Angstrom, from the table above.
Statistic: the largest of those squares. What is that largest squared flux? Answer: 2500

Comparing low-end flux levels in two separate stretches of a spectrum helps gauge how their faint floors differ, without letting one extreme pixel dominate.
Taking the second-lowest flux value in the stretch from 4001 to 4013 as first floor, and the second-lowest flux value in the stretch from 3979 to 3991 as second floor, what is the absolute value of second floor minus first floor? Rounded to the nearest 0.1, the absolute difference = 1.7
